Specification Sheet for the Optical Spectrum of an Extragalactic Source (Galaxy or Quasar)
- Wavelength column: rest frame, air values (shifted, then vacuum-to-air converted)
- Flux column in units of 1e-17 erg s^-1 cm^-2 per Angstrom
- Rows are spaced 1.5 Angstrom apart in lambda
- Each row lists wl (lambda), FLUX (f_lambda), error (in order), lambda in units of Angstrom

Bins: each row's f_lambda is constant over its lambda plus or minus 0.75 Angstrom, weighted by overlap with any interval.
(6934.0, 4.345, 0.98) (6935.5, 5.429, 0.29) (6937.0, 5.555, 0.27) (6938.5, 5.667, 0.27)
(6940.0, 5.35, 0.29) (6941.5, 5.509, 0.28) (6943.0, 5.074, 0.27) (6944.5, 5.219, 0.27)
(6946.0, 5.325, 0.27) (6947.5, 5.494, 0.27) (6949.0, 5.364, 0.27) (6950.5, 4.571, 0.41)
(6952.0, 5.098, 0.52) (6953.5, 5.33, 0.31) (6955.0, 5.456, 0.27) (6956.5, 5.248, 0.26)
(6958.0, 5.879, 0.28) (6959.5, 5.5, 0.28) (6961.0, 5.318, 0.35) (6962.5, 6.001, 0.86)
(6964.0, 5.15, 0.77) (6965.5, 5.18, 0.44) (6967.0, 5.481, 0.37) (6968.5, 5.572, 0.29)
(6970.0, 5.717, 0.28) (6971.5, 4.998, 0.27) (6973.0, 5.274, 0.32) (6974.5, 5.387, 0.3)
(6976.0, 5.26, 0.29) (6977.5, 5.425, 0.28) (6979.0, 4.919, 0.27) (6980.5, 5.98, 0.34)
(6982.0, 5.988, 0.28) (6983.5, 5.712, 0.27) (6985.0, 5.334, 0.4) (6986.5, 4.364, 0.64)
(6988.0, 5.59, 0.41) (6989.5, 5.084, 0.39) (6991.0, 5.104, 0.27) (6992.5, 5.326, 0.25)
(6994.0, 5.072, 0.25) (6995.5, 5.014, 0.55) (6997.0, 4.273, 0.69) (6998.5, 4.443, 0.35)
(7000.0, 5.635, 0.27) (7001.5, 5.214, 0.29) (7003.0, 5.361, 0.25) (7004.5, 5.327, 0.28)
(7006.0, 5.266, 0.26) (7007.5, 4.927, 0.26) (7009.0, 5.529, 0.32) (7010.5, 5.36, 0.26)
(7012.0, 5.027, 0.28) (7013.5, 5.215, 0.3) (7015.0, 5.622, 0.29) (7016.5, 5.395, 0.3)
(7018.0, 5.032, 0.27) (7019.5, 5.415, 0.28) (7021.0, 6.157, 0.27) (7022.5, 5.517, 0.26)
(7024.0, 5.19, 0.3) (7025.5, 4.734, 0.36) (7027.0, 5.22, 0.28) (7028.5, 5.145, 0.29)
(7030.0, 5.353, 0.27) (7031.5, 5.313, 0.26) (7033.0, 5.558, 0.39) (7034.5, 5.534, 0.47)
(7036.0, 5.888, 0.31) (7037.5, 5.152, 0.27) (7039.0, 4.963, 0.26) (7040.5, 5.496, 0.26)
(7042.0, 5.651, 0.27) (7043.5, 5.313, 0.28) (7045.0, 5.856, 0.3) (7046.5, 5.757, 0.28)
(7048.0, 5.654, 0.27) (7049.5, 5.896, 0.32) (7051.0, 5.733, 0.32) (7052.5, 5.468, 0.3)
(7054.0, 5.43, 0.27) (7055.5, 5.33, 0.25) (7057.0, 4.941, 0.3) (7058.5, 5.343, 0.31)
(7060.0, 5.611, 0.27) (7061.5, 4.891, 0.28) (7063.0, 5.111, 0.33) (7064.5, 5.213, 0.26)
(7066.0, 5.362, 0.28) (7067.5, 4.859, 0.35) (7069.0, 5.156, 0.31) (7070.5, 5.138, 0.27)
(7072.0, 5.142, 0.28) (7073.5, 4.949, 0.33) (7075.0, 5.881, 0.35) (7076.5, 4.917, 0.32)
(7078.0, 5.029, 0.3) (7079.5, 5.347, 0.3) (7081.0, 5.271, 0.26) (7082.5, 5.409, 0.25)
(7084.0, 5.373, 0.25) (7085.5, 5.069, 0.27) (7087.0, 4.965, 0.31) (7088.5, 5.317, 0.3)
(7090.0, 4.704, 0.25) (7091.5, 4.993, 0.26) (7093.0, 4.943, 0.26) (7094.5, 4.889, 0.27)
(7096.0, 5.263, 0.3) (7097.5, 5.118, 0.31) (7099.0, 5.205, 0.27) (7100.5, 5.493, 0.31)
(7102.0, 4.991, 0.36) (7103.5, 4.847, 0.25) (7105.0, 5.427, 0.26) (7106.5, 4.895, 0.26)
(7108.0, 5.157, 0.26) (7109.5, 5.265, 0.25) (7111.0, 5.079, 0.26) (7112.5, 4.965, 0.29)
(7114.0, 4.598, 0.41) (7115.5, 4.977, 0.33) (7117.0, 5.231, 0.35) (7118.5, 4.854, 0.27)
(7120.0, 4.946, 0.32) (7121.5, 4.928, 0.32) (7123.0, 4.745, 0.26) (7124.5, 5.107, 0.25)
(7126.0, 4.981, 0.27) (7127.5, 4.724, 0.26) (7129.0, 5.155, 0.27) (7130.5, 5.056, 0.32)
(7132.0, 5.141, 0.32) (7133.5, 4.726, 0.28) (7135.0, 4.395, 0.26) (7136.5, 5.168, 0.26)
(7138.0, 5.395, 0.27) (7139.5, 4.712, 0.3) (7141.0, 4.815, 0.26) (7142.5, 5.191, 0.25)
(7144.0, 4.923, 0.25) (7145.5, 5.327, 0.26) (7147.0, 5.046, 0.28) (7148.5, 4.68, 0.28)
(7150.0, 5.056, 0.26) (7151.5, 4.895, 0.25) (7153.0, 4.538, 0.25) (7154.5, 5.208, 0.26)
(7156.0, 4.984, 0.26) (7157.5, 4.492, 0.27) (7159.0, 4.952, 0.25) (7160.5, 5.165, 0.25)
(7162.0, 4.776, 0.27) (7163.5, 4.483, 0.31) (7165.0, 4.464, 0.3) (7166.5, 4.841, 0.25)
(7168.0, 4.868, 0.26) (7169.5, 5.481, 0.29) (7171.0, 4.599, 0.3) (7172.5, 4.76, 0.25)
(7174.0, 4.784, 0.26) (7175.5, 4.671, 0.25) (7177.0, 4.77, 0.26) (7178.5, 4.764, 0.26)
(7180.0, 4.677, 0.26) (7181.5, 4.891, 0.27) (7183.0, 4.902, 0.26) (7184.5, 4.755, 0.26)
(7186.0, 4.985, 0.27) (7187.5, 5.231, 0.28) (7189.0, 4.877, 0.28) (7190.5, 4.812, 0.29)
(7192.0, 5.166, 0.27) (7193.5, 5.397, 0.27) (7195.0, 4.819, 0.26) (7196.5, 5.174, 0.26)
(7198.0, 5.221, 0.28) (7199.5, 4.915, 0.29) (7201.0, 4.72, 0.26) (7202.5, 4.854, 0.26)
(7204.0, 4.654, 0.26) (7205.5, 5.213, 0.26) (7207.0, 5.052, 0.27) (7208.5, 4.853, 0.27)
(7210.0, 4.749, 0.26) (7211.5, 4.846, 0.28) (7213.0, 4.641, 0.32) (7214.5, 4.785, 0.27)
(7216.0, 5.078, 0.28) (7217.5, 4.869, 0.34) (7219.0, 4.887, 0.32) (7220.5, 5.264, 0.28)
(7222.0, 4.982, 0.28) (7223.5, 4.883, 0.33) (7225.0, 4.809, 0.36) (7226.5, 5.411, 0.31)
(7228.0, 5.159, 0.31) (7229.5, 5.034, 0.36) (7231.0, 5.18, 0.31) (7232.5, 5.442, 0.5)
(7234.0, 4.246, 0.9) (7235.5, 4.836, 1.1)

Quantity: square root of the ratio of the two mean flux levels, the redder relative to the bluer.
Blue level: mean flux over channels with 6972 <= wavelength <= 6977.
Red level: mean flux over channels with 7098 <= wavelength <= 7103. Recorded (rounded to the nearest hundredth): 0.99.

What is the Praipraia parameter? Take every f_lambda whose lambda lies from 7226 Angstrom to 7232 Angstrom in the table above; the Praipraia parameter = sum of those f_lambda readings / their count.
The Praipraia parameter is 5.20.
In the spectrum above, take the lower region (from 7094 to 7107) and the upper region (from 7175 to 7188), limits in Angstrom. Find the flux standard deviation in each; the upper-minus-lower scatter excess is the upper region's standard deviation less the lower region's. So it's -0.06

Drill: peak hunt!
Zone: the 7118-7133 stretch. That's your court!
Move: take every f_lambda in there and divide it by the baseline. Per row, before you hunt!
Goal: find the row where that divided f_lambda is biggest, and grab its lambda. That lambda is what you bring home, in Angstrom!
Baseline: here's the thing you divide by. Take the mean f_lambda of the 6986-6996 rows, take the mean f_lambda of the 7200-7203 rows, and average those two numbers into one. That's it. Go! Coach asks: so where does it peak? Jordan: 7129.0 Angstrom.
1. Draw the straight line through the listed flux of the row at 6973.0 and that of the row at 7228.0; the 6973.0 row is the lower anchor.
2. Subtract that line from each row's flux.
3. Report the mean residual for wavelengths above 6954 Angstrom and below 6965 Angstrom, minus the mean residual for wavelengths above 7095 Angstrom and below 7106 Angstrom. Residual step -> 0.25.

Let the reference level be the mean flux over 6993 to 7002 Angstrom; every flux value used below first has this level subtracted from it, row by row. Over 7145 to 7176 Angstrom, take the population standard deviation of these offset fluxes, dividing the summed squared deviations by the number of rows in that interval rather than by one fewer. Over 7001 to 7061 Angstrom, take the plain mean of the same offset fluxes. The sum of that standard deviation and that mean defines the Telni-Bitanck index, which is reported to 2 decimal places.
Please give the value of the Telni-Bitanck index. 0.73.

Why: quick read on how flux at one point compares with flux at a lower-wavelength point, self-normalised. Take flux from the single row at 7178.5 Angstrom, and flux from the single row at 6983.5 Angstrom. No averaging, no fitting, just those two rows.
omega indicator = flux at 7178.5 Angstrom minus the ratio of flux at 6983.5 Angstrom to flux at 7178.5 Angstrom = 3.6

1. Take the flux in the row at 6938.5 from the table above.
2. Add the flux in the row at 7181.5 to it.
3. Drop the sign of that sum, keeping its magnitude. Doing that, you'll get 10.6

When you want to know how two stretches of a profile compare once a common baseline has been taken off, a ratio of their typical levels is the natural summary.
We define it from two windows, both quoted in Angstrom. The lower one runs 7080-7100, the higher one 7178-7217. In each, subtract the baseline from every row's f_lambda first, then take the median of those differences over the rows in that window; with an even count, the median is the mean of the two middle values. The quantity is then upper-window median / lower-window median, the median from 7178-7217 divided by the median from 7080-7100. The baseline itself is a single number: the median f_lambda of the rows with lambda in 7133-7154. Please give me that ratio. -0.21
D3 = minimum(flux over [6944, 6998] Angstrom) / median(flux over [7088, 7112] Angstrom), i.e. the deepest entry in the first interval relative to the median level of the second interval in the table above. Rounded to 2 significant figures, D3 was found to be 0.84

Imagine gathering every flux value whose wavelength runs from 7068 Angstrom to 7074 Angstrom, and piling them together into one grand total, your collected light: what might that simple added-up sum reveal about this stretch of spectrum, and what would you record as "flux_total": 20.4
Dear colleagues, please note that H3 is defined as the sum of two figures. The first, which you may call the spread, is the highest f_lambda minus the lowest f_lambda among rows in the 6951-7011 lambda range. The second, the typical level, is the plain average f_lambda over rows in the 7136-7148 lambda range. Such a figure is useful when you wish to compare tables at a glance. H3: 6.8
